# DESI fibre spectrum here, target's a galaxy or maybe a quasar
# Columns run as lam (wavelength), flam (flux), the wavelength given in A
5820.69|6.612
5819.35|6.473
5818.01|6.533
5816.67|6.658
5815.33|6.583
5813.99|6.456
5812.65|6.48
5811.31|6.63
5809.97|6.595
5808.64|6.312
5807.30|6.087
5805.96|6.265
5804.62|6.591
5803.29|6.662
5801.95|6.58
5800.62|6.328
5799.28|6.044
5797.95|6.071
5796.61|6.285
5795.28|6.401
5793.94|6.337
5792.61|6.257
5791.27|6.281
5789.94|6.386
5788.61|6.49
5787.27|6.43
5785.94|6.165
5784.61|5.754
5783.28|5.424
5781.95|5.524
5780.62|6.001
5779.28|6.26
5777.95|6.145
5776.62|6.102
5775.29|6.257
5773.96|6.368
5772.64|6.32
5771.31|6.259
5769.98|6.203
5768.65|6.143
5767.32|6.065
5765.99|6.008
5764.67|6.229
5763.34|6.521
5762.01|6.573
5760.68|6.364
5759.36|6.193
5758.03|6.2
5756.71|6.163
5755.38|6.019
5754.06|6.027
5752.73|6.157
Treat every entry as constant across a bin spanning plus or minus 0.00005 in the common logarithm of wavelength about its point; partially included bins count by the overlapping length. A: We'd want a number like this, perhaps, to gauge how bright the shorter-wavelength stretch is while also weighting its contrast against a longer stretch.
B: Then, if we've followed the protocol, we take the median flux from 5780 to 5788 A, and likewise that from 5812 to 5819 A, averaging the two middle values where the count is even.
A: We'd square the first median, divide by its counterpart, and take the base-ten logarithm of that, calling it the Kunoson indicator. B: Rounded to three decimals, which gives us 0.723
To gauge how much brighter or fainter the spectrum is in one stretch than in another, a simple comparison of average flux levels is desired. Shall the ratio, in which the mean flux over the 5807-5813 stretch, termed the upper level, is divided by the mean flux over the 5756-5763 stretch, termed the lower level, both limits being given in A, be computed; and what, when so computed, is 1.02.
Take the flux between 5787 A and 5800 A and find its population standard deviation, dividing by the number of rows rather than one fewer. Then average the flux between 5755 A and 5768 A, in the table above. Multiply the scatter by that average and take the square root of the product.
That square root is 0.93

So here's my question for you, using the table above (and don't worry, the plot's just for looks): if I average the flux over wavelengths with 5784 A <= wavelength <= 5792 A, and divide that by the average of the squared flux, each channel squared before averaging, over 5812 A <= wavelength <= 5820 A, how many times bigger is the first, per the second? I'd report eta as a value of 0.147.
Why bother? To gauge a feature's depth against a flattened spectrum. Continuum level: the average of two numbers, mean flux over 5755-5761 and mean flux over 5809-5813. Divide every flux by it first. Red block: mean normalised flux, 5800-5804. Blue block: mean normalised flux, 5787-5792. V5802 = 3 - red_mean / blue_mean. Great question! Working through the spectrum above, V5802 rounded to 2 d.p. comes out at 1.98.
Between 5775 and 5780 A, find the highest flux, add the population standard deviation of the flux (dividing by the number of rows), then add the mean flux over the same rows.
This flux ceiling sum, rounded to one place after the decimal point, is 12.5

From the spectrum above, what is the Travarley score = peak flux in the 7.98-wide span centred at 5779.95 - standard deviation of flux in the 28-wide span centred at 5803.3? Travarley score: 6.07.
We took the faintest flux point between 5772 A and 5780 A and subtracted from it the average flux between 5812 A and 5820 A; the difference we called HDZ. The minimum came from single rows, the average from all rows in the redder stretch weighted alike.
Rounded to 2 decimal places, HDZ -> -0.43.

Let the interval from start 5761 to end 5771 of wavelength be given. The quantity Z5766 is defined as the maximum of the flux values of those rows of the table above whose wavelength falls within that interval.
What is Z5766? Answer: 6.573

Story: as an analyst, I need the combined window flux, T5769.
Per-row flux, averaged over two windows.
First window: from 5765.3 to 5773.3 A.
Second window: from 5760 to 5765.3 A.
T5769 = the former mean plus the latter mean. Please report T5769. 12.6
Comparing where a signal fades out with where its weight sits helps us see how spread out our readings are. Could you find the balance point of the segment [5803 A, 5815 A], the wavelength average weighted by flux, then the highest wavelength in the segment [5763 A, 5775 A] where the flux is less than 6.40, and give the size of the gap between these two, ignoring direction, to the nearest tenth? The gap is 34.7 A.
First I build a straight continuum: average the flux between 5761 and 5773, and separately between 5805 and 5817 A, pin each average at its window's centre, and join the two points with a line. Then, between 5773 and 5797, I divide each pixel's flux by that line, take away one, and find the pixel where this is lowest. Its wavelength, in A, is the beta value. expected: 5783.28 A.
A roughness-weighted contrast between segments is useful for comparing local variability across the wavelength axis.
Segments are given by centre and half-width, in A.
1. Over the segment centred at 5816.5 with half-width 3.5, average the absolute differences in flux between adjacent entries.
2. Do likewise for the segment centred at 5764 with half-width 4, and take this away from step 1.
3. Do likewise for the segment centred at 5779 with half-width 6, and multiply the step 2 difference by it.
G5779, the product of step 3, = -0.014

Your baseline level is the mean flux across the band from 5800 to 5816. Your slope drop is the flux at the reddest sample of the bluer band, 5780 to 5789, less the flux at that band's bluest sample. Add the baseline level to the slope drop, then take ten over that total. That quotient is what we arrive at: 1.44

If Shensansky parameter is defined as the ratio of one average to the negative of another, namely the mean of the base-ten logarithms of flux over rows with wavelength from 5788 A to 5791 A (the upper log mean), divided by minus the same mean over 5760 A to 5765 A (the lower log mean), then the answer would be -1.00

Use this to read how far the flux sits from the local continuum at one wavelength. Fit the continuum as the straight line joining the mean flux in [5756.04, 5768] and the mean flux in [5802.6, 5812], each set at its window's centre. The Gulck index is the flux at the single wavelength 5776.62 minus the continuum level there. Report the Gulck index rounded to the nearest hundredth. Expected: -0.22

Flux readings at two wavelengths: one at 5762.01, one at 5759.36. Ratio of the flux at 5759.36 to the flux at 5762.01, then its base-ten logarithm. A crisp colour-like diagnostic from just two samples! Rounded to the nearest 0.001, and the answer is -0.026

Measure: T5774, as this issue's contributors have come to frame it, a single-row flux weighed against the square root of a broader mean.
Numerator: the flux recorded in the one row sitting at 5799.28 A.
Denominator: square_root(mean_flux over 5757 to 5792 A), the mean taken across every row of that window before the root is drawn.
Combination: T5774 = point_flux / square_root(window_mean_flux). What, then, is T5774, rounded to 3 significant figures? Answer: 2.43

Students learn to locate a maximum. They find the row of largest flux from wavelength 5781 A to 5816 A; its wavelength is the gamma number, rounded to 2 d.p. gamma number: 5803.29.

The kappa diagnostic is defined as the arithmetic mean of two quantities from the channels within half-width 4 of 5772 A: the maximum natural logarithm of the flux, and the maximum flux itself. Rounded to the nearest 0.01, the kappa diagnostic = 4.11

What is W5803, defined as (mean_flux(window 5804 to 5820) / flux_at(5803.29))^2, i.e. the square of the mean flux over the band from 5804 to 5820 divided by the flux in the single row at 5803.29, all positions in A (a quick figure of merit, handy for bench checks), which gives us 0.94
